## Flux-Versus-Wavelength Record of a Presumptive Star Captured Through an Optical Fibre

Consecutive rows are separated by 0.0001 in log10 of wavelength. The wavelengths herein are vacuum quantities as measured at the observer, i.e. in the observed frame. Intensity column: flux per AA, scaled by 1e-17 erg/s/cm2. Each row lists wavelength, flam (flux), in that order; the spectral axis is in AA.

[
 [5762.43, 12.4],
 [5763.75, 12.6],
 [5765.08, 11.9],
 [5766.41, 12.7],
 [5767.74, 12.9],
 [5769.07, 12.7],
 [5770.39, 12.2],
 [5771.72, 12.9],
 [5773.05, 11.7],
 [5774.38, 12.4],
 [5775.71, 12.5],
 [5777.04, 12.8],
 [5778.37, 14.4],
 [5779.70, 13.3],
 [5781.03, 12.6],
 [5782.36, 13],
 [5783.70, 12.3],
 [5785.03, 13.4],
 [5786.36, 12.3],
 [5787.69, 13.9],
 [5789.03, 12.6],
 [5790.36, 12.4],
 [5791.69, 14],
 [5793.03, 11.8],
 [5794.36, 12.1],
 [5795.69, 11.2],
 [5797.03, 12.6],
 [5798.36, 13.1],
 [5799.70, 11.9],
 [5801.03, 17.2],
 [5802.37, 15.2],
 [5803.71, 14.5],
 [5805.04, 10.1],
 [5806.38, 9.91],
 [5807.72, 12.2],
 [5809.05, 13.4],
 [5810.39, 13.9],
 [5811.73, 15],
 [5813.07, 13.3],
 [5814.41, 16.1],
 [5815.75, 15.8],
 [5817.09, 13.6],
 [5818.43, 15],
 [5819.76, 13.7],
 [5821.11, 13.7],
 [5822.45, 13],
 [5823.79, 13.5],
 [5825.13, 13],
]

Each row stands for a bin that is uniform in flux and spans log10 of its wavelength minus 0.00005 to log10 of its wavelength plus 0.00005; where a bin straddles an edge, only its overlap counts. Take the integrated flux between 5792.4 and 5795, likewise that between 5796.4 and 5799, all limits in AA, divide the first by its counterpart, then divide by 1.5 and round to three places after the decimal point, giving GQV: 0.620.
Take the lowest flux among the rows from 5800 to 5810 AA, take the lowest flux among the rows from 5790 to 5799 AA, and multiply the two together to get 111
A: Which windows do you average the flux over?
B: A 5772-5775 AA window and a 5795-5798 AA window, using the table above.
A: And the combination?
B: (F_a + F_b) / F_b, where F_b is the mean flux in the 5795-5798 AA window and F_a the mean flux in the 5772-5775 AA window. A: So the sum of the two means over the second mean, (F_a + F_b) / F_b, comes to 2.01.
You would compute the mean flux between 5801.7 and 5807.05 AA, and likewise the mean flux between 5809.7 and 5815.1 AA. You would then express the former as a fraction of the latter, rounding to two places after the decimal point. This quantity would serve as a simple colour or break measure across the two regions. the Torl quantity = 0.85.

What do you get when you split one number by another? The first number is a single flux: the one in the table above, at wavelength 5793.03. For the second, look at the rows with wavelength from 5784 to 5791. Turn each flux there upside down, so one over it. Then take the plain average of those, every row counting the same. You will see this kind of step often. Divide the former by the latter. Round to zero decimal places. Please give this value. 152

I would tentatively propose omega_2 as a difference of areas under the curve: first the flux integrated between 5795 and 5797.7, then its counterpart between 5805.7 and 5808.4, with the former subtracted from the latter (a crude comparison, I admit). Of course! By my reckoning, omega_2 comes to -2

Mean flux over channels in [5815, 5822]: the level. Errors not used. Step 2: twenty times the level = 287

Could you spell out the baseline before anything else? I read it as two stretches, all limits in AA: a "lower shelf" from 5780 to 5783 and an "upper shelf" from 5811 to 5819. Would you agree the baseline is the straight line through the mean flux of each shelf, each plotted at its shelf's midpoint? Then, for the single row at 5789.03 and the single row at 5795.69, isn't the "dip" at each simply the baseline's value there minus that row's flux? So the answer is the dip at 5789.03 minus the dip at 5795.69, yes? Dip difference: -1.8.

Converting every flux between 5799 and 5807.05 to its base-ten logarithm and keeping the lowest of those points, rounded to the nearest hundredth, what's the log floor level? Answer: 1.00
